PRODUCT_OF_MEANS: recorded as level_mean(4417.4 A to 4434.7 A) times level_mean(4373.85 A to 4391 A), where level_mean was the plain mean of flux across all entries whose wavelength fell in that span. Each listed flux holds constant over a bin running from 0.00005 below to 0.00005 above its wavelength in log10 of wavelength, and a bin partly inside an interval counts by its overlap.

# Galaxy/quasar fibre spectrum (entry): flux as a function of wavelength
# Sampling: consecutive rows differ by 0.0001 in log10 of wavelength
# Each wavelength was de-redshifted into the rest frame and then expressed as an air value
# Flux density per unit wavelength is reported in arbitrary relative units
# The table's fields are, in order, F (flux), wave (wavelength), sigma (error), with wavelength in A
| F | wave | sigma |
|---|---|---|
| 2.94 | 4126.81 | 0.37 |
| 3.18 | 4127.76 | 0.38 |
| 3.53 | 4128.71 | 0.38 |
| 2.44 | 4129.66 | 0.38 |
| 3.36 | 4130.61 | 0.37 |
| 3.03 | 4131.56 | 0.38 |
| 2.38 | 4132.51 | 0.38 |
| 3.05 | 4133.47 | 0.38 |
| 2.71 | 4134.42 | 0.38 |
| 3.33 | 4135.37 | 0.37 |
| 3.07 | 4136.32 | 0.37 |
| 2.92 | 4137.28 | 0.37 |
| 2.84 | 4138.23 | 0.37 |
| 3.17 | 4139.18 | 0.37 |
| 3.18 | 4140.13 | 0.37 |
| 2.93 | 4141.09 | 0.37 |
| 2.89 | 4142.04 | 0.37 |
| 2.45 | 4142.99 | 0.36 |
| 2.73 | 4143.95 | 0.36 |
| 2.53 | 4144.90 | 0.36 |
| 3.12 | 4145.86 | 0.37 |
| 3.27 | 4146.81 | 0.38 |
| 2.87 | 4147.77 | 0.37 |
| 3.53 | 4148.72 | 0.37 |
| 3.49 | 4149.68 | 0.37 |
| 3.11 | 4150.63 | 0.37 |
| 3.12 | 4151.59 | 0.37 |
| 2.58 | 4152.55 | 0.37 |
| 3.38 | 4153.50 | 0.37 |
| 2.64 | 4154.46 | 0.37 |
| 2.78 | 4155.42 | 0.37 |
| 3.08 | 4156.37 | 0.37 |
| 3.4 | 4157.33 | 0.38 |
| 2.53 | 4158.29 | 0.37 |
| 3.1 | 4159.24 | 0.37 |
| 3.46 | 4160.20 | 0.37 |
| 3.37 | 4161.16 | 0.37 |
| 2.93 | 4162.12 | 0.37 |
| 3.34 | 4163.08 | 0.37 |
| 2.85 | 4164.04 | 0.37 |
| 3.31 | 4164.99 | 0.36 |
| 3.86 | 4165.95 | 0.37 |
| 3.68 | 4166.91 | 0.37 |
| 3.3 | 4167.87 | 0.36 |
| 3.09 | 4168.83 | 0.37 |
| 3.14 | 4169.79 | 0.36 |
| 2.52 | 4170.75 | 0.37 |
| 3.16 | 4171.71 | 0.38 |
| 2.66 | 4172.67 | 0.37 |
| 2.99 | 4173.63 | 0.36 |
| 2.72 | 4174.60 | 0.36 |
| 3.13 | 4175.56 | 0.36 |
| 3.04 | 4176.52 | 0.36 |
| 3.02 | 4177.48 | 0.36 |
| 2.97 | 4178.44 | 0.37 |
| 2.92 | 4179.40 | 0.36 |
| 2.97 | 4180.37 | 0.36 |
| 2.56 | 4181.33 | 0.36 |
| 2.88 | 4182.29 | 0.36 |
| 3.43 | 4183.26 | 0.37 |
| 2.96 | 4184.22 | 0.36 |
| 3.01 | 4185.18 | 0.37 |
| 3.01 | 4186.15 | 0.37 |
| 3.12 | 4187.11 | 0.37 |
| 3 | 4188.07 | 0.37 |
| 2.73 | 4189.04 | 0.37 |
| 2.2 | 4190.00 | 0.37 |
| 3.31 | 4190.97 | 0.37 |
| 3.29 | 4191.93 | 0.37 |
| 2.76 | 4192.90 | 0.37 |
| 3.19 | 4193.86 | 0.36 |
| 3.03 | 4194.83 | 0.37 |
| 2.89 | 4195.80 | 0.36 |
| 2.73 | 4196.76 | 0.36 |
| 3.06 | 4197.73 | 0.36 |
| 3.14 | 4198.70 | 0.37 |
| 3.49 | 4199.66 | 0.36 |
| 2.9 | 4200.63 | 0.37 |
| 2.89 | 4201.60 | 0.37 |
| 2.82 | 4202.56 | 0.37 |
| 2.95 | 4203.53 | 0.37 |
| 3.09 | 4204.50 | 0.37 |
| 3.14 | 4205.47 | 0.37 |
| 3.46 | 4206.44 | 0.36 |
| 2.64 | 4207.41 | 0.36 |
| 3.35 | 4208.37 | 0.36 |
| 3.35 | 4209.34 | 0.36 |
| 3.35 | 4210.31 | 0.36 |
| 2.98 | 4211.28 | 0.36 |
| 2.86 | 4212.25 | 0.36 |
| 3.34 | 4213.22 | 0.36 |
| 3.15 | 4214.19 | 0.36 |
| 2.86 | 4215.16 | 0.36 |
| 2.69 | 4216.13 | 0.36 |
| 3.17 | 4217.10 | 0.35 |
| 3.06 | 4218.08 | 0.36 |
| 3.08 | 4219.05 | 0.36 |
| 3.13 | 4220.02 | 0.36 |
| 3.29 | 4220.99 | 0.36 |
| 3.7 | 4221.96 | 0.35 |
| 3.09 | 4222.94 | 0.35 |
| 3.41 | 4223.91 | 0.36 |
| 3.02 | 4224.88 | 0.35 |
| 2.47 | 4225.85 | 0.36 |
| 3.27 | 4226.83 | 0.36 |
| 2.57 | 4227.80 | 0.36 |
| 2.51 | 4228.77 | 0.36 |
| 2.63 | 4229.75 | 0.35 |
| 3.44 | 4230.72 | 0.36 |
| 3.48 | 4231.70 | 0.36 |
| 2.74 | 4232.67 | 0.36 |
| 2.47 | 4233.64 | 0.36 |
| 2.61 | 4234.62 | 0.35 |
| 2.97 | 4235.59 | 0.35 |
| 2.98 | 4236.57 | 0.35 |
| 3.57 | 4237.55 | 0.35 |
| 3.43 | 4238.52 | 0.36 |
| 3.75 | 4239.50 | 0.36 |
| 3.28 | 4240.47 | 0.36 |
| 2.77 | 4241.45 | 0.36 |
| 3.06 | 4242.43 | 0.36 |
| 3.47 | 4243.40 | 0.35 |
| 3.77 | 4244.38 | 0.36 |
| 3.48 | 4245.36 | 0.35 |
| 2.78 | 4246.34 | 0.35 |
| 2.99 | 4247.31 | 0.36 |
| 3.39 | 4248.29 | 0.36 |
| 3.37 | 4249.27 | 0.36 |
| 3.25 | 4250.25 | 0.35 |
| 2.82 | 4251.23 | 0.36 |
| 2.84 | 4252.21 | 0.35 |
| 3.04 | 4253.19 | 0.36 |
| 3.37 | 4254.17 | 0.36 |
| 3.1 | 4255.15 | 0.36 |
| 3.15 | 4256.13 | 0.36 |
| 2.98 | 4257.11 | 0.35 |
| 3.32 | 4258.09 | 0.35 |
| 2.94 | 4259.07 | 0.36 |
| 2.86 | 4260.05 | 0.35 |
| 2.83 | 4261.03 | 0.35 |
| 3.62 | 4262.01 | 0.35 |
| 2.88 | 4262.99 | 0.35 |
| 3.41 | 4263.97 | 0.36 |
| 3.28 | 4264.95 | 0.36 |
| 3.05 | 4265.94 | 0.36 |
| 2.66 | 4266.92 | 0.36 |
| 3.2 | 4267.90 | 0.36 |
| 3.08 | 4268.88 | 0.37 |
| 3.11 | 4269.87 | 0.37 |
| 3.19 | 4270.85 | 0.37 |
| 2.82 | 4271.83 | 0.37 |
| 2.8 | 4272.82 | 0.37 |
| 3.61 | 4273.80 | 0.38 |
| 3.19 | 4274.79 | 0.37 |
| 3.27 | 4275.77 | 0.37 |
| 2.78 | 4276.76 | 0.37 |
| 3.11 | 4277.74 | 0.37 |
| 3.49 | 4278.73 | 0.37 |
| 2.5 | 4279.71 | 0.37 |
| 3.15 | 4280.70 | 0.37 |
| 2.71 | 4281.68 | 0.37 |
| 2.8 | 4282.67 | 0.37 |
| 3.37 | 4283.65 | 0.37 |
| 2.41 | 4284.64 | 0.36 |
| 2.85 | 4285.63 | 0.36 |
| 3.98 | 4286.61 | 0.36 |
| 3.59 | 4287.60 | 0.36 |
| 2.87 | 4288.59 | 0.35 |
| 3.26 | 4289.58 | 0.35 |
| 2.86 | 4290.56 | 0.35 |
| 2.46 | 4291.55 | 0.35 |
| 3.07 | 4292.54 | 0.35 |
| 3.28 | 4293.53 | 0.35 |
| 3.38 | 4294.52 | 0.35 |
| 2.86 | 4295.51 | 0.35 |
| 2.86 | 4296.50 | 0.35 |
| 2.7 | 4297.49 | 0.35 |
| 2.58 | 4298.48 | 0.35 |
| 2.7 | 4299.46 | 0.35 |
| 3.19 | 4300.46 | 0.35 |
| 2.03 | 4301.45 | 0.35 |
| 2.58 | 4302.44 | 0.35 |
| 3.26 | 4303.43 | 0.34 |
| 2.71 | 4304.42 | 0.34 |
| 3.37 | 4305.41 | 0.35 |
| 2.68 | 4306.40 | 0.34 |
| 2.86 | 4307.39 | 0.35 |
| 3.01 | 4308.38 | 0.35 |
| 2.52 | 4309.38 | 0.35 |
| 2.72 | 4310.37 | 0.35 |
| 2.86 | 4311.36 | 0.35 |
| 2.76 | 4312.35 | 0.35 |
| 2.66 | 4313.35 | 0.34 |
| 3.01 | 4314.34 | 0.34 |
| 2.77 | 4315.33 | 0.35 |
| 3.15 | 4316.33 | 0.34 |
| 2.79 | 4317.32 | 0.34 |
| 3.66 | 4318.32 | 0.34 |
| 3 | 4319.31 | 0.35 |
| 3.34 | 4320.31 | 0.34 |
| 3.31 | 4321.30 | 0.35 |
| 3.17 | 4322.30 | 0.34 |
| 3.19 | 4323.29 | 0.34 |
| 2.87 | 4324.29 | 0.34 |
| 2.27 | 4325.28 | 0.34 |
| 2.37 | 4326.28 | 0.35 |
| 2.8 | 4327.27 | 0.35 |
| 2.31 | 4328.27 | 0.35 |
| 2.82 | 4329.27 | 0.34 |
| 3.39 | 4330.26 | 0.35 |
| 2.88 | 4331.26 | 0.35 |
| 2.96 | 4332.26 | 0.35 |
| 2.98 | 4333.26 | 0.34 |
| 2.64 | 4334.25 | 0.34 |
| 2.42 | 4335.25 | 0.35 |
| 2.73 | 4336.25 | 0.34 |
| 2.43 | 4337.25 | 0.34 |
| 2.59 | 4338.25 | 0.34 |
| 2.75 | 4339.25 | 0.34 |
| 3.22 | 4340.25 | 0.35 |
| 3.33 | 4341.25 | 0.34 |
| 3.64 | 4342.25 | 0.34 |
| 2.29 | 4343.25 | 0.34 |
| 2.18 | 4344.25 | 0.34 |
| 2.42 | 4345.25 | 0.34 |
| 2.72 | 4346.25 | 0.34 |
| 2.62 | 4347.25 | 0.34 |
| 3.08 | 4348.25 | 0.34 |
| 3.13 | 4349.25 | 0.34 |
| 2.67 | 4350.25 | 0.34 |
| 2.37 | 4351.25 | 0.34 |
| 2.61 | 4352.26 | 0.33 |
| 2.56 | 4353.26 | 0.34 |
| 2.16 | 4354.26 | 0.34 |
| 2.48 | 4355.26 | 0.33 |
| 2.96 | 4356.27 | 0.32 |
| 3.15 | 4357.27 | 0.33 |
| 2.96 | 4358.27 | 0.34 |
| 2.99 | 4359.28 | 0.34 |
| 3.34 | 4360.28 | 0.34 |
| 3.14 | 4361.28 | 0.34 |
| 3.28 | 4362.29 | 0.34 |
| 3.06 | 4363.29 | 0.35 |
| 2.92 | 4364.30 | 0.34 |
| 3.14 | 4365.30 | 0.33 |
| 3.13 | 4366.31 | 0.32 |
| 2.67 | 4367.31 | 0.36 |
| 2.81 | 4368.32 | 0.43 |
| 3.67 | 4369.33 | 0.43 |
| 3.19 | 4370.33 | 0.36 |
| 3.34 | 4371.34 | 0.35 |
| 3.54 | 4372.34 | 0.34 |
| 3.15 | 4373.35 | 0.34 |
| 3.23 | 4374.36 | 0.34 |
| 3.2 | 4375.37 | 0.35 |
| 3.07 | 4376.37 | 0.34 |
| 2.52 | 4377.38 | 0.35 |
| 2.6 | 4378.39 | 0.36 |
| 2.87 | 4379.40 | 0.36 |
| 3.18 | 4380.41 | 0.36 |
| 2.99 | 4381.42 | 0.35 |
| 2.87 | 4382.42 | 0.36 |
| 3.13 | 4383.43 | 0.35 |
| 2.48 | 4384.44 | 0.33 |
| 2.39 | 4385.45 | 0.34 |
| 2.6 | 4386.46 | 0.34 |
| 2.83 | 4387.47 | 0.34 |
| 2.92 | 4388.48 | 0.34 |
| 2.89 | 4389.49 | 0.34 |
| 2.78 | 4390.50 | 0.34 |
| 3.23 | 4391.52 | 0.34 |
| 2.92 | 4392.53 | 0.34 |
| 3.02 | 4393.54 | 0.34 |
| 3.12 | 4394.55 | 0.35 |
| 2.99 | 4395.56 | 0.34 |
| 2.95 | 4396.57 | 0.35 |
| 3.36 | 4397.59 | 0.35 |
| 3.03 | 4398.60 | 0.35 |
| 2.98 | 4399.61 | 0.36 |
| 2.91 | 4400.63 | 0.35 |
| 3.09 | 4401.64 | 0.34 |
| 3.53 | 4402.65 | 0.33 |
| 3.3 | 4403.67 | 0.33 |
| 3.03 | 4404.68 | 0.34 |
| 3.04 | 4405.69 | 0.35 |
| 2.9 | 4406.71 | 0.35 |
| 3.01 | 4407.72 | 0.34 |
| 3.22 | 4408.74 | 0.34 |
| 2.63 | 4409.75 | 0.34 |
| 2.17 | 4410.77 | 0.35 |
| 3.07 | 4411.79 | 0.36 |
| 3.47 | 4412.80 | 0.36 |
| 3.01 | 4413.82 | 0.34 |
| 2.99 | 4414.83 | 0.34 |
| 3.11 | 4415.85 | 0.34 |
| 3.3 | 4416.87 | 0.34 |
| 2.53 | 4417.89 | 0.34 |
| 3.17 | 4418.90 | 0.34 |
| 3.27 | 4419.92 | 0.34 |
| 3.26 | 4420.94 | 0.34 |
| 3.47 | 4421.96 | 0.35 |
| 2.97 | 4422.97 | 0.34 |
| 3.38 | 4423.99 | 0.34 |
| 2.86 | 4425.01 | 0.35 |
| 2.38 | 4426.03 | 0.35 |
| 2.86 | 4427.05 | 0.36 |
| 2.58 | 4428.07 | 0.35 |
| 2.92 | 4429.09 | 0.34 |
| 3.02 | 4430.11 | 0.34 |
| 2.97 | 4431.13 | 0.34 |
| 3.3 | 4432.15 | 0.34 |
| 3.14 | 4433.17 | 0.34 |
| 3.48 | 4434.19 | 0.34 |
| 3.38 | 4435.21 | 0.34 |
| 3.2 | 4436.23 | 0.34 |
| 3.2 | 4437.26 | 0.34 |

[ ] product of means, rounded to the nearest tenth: 8.7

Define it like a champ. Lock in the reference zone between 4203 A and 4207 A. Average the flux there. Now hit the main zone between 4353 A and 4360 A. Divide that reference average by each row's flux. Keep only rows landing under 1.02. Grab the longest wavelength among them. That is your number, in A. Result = 4357.27 A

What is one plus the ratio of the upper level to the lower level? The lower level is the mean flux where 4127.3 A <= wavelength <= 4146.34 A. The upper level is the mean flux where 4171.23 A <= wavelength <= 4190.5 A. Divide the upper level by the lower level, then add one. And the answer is 1.99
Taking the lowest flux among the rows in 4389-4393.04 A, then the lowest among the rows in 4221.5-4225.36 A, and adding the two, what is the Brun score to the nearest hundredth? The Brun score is 5.80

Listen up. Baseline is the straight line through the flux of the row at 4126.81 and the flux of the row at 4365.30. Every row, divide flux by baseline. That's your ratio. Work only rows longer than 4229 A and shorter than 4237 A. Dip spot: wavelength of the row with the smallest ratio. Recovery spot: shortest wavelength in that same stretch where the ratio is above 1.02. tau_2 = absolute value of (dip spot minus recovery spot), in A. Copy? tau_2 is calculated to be 2.9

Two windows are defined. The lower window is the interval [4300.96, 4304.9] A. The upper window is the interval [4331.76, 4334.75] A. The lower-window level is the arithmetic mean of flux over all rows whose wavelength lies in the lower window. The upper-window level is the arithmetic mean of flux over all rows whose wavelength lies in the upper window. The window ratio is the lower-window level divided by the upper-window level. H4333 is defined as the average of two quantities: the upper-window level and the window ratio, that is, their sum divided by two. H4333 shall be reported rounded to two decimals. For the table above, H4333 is 1.89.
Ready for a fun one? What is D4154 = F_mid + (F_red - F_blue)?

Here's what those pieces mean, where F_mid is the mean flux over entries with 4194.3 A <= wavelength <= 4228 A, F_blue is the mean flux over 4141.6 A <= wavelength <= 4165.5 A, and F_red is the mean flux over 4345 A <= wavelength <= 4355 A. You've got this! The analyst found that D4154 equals 2.67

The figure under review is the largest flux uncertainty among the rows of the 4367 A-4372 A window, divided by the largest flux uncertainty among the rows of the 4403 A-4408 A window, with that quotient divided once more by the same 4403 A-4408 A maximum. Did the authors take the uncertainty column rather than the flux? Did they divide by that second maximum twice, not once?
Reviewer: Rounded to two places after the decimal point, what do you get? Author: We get 3.51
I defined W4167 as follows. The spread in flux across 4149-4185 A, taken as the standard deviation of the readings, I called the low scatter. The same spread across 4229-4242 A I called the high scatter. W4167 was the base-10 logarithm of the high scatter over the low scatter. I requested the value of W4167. 0.1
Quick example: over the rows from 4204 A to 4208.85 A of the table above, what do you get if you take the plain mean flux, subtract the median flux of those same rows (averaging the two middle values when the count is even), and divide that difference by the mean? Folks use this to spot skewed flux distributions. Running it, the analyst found 0.00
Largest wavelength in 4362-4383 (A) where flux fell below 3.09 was 4382.42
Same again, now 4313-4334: 4333.26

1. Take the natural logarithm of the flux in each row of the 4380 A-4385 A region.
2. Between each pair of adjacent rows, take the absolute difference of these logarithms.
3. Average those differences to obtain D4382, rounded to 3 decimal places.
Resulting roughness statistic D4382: 0.106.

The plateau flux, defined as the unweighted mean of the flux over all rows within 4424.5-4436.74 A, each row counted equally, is 3.01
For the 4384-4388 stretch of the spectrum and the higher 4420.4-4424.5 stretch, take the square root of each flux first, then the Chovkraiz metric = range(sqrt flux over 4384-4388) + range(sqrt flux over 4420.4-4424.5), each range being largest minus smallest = 0.28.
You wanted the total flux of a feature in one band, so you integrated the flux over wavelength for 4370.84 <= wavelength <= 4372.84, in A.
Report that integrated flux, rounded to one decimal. 6.9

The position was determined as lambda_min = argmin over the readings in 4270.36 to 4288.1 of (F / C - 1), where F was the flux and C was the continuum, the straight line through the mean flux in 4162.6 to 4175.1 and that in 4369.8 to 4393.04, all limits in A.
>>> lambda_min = 4284.64 A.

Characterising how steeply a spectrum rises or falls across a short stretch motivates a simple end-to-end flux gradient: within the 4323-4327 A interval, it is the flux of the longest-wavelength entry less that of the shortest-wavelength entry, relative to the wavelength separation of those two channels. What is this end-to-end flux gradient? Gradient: -0.27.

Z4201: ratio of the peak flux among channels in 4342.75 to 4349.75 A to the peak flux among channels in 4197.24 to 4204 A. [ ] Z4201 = 0.90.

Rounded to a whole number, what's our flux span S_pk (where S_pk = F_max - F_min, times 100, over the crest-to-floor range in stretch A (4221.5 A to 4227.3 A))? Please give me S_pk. 123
